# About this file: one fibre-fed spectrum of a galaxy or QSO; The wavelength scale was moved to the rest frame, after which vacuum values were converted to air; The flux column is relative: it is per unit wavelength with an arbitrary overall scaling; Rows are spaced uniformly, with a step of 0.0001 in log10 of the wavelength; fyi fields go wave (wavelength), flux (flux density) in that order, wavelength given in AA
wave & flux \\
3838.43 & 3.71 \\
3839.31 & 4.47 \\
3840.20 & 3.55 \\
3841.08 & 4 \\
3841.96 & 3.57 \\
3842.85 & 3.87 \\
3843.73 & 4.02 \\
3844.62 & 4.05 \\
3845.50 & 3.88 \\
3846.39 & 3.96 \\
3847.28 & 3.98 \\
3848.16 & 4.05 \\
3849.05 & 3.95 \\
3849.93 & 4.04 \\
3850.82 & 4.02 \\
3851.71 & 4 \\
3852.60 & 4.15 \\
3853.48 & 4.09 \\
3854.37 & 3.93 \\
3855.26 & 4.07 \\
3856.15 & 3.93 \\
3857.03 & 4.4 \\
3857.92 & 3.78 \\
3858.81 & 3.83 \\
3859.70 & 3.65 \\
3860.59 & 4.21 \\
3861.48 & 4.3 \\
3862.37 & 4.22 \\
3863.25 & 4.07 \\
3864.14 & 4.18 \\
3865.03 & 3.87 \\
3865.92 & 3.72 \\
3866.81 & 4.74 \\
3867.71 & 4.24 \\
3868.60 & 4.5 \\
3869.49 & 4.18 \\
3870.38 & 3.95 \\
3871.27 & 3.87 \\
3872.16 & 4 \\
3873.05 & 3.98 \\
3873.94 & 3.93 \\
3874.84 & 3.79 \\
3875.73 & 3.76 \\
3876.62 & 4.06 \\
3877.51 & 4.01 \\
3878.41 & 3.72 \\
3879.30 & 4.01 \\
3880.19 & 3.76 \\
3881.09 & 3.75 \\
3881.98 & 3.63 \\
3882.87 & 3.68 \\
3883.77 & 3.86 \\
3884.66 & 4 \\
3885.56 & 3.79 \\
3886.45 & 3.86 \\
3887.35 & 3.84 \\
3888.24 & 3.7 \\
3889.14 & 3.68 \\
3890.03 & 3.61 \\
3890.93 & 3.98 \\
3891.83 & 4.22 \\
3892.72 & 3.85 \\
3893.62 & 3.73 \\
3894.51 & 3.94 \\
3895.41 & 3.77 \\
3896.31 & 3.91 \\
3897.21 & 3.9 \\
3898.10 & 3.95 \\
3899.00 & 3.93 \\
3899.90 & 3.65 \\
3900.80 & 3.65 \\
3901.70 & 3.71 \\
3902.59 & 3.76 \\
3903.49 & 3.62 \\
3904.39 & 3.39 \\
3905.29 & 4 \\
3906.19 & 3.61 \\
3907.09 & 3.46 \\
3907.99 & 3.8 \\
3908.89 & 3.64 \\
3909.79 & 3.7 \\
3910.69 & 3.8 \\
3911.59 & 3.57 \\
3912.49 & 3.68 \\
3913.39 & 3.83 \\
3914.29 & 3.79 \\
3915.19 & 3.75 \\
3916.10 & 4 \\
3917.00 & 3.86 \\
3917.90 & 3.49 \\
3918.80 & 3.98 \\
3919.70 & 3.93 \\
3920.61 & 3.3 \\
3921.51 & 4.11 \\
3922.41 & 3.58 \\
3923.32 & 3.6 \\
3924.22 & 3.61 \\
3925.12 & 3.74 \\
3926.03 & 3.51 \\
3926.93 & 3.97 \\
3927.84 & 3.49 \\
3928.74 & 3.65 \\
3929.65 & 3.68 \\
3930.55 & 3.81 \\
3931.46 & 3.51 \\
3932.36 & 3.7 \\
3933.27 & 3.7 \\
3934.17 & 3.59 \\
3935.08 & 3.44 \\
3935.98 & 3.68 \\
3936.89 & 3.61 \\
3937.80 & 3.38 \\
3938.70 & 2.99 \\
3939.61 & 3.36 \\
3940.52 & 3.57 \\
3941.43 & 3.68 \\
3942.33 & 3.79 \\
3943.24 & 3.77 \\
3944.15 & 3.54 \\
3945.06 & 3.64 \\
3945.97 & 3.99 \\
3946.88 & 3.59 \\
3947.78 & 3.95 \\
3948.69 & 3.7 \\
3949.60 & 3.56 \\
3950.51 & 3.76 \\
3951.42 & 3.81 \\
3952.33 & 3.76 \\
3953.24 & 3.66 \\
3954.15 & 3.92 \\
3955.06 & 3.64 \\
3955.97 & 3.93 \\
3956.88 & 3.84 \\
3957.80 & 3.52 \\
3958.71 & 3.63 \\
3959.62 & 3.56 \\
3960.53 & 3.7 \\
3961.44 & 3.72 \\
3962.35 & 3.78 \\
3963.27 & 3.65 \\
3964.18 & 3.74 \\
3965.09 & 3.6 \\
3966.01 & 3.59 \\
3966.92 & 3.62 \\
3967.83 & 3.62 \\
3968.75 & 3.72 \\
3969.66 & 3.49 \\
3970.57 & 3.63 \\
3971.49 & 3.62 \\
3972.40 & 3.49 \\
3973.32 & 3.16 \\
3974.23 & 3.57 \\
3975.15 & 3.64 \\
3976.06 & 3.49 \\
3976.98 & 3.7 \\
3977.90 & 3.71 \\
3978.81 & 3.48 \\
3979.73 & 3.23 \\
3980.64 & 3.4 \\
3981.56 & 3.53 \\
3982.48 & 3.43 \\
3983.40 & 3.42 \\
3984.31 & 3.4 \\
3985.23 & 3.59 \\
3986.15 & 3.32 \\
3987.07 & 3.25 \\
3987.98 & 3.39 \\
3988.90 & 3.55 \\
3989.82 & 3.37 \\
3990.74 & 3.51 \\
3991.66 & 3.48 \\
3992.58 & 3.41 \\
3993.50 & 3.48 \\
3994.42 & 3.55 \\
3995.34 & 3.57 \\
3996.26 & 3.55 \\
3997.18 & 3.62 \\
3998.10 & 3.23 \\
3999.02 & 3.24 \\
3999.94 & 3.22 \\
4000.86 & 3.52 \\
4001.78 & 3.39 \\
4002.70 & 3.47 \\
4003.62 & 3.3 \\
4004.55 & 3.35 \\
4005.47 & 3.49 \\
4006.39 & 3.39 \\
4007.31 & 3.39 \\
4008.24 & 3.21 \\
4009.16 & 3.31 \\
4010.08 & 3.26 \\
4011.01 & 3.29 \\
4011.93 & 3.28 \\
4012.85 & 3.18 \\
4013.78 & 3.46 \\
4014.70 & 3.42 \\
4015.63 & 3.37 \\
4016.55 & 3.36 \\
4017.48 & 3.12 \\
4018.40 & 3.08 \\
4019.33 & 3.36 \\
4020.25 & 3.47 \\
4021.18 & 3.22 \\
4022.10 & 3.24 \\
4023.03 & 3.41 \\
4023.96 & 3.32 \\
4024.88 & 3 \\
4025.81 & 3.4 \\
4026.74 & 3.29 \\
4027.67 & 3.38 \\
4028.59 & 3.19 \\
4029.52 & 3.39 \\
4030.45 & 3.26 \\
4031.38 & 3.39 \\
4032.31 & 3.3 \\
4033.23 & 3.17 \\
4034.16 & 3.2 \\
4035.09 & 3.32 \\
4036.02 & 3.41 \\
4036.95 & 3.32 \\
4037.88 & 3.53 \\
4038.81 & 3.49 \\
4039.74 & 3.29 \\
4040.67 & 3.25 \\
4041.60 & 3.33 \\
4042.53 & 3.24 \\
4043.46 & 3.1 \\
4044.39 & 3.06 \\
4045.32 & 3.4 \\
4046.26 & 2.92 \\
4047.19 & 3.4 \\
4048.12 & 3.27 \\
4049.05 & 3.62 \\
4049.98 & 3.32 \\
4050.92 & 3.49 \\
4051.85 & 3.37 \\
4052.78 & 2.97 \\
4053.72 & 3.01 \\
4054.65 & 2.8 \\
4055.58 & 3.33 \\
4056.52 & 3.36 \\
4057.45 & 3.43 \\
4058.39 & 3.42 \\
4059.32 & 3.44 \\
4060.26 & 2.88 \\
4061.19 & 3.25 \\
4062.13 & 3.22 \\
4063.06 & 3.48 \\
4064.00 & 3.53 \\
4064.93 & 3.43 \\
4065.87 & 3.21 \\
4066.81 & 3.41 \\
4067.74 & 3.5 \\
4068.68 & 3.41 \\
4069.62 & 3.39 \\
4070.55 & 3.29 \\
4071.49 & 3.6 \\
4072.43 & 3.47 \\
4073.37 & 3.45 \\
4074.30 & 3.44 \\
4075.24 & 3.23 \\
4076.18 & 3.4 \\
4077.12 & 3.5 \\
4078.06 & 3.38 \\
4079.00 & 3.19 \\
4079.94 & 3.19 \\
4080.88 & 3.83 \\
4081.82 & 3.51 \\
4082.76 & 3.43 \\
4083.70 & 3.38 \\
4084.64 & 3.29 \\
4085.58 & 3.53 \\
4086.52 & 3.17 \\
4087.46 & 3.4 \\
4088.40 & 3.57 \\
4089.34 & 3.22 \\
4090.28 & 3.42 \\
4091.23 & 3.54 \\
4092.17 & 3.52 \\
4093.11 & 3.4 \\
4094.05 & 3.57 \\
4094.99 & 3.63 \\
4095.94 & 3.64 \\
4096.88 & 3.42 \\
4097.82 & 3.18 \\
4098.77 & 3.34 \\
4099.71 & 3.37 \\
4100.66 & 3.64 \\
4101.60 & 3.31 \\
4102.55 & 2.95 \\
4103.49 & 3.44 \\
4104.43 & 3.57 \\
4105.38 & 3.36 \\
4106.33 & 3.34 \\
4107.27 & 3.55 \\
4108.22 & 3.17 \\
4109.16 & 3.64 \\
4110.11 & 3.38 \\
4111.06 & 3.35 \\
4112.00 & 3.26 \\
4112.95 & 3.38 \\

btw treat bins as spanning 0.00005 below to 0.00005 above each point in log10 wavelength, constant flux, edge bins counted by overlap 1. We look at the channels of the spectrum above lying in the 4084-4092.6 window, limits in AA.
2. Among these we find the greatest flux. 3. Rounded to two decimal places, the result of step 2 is 3.57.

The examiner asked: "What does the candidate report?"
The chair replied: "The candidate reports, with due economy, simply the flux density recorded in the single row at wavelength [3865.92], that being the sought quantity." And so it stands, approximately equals 3.72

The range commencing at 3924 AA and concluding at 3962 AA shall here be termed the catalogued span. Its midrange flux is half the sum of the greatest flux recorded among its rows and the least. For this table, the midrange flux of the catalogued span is 3.49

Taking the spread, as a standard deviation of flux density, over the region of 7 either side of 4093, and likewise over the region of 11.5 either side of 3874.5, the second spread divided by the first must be 1.7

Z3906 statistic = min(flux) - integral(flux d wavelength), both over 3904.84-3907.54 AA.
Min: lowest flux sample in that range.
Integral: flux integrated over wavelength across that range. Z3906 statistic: -6.5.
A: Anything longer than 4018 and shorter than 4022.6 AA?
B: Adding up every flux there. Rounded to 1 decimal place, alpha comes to 16.4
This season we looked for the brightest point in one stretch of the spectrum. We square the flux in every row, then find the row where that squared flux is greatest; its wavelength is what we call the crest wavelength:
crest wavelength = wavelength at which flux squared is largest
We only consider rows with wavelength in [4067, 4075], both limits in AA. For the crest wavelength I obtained 4071.49 AA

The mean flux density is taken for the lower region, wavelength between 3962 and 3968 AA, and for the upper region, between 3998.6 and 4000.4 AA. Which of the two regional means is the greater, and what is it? 3.66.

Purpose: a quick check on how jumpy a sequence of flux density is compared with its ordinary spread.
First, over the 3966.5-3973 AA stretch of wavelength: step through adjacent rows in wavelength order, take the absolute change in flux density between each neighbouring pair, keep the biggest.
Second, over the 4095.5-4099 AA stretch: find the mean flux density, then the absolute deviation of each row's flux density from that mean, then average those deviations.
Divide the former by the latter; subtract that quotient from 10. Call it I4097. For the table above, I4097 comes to 8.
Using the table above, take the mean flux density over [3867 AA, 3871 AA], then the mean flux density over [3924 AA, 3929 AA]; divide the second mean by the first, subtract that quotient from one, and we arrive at 0.13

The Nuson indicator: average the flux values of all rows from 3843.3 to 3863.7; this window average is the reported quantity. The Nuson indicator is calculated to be 4.03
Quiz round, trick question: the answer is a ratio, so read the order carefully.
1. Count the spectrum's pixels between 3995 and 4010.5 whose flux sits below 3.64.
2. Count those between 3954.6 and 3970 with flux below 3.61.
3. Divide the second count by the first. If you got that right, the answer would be 0.29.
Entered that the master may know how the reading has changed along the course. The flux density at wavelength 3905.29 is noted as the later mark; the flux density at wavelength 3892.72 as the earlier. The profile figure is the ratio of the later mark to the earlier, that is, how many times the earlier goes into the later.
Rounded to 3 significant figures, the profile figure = 1.04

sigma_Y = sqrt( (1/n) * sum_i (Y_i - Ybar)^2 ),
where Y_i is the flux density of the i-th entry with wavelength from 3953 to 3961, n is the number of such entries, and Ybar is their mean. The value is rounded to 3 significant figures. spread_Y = 0.142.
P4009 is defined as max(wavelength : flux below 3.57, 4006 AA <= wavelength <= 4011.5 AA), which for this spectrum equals 4011.01 AA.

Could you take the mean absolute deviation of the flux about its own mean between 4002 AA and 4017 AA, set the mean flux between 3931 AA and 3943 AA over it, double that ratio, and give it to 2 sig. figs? 96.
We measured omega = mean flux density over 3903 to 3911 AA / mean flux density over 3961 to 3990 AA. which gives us 1.04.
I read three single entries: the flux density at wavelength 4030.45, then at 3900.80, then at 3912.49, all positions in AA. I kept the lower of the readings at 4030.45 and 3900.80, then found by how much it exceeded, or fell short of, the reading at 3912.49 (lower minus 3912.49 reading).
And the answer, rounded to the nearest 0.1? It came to -0.4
